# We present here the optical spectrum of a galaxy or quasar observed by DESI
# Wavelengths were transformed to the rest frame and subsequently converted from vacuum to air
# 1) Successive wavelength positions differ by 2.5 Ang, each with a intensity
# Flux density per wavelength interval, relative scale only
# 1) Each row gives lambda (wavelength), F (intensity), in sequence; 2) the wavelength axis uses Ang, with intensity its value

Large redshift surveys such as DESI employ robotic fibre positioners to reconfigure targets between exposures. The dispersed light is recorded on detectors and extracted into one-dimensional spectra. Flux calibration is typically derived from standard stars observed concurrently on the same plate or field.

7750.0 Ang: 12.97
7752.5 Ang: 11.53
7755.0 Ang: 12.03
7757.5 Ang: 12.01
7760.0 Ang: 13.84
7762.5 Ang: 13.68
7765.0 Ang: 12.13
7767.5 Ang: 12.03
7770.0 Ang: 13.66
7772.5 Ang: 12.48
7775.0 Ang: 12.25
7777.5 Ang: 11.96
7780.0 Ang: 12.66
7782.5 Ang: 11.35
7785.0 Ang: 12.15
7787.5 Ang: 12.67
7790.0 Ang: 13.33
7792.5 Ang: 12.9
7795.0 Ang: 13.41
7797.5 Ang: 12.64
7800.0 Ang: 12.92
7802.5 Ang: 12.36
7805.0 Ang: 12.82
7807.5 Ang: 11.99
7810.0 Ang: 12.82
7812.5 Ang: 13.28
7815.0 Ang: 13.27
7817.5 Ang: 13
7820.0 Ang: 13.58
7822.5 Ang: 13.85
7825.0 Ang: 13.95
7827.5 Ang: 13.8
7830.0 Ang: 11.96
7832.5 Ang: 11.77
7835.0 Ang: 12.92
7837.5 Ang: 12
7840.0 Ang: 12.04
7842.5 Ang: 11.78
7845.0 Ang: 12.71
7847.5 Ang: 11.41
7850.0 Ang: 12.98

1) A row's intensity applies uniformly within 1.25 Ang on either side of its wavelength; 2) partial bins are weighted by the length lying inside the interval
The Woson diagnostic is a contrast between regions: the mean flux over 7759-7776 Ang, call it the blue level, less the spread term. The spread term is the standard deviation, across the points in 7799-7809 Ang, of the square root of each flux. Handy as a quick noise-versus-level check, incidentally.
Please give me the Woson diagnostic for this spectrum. 12.81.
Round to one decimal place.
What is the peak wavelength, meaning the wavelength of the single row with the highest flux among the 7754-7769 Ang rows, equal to 7760.0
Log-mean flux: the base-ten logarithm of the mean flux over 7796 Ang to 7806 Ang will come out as 1.10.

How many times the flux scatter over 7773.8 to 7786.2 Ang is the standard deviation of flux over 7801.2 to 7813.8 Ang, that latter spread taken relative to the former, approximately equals 1.03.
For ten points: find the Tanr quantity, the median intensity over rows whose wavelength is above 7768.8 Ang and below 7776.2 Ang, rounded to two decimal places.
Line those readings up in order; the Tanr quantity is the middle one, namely 12.48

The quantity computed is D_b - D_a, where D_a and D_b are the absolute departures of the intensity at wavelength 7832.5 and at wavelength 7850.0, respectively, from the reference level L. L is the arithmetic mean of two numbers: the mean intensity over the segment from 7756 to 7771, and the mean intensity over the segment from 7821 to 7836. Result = -1.2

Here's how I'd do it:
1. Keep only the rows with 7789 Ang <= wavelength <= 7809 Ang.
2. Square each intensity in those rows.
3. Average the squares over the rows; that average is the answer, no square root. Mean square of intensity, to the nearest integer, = 164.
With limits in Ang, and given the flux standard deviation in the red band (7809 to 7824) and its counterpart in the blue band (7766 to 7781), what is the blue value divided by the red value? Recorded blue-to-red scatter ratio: 1.7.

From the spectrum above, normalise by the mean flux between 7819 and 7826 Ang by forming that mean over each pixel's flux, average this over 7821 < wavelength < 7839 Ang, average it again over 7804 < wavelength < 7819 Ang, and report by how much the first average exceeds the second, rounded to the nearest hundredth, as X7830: 0.00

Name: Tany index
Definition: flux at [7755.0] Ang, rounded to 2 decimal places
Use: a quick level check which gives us 12.03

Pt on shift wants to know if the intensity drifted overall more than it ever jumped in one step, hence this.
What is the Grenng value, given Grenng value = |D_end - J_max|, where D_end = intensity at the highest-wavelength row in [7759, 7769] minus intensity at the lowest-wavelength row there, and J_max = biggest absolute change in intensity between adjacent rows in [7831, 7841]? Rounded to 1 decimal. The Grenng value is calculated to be 3.0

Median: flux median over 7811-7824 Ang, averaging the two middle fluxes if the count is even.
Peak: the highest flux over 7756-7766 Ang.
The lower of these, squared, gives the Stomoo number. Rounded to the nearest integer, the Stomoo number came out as 176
